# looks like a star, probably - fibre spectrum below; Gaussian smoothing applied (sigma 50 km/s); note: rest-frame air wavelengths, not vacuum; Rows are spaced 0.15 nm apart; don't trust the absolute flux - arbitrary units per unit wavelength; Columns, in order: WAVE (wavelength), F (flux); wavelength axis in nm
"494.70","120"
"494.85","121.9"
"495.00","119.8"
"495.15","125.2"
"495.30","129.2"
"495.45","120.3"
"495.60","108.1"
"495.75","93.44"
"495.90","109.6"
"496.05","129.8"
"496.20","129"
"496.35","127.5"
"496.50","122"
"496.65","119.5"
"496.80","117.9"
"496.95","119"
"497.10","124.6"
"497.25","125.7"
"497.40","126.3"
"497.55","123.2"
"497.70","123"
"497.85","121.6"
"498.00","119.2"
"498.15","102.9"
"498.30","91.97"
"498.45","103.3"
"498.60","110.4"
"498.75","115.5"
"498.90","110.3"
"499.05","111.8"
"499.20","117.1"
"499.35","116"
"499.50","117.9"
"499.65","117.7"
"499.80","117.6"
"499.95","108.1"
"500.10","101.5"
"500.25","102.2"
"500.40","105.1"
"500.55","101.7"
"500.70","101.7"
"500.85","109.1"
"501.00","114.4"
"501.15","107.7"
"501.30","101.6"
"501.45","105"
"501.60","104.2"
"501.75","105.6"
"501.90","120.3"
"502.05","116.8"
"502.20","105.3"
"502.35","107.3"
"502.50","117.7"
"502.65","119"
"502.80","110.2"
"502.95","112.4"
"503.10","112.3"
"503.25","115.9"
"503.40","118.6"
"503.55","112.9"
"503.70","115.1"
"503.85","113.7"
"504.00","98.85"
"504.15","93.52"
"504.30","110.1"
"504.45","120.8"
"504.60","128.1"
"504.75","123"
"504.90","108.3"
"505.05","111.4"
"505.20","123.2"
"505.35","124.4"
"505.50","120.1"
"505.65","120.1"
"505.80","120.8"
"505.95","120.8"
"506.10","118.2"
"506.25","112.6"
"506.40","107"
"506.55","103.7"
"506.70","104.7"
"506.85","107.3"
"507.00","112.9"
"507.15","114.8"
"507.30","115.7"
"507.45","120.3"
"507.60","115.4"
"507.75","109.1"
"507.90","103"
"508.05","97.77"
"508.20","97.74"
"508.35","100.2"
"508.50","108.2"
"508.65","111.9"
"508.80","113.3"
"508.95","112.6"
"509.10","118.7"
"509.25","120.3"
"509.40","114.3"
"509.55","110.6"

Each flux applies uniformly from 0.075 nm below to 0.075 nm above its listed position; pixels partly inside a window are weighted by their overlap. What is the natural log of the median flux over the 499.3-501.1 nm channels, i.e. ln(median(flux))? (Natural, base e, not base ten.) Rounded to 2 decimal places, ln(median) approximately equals 4.69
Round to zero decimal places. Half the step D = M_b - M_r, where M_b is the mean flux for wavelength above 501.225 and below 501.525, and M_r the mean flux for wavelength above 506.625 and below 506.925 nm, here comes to -1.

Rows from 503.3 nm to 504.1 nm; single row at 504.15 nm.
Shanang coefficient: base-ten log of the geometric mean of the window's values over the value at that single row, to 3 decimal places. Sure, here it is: 0.077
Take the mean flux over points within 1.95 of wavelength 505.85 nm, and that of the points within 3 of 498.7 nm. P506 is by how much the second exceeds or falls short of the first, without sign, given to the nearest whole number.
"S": 1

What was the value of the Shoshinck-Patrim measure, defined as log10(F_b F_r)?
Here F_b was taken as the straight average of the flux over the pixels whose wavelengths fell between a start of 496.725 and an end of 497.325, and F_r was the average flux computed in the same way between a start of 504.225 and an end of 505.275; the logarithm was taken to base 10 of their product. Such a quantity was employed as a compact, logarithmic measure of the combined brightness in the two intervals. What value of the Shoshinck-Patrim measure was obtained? 4.157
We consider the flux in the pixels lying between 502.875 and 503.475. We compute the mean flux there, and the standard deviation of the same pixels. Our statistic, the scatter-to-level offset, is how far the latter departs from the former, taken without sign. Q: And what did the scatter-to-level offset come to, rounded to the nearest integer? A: 112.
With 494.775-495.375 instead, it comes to 120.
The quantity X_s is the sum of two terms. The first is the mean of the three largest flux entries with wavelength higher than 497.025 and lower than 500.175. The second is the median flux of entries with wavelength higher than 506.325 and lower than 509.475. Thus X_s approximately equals 237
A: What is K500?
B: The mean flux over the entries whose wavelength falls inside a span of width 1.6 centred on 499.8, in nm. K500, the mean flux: 111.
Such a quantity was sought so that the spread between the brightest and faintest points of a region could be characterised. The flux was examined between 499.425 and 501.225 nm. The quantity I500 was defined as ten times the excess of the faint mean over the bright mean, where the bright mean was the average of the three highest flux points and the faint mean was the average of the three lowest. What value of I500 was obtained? -161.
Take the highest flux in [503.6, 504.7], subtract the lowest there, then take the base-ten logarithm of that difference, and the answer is 1.5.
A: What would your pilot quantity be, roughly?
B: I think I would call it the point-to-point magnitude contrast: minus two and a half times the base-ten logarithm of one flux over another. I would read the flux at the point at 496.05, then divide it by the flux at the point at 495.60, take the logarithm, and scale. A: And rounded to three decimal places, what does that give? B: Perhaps -0.199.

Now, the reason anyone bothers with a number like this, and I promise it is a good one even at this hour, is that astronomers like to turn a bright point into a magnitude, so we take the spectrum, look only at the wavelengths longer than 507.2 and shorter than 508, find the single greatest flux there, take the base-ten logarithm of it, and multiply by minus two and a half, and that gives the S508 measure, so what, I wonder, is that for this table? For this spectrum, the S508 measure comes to -5.20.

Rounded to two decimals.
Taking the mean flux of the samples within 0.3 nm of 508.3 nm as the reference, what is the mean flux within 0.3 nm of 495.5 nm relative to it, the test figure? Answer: 1.12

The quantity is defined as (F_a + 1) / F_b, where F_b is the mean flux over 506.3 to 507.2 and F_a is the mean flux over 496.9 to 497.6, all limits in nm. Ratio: 1.15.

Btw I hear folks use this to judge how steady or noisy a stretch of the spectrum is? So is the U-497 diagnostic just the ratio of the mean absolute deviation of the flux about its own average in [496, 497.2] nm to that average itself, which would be 0.03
